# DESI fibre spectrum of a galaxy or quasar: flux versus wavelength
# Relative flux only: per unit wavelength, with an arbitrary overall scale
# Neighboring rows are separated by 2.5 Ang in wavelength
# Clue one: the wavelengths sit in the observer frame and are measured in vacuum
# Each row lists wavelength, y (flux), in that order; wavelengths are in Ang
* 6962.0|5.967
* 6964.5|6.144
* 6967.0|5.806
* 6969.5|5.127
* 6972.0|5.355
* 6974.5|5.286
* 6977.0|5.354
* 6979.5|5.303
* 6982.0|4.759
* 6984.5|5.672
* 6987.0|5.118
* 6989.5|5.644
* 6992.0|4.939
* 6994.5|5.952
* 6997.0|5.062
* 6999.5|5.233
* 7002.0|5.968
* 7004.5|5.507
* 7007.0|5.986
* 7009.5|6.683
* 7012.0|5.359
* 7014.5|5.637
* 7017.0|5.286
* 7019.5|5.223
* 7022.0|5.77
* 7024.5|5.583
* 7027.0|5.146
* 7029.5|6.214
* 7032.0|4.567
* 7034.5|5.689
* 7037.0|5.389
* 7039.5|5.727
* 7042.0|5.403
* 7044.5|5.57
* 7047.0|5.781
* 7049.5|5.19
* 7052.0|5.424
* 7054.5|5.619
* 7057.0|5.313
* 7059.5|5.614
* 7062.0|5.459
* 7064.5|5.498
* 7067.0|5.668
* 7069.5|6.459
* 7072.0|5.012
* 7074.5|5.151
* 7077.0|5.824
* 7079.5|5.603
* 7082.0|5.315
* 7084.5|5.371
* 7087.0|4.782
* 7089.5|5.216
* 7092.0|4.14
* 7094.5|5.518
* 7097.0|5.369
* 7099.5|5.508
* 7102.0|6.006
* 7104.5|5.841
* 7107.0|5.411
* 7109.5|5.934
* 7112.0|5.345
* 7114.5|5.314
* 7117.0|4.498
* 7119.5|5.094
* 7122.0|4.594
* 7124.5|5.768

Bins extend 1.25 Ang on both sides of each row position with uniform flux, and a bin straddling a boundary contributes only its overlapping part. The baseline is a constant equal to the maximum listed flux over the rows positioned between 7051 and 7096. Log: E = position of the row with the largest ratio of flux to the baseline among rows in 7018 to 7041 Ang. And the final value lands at 7029.5 Ang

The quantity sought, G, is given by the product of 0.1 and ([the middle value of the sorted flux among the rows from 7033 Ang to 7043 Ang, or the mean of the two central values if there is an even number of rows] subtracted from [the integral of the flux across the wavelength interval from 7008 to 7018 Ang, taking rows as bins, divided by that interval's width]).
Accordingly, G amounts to 0.02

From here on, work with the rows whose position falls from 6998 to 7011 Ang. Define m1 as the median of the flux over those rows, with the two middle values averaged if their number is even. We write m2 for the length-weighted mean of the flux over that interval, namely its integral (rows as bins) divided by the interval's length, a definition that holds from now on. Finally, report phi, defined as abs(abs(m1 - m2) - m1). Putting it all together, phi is 5.85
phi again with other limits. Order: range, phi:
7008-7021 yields 5.07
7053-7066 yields 5.49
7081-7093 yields 4.97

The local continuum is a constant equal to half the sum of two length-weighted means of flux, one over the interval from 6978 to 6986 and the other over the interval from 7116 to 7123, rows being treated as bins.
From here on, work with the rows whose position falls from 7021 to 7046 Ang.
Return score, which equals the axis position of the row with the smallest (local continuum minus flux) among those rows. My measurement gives 7029.5 Ang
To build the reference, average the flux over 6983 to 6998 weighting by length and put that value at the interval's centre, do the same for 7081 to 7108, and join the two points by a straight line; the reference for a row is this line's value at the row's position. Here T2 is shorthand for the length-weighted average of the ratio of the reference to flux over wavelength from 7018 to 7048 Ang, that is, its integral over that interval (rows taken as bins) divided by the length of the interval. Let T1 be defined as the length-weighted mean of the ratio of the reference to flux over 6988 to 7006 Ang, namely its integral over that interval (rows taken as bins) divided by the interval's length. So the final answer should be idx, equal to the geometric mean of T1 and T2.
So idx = 0.98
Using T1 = 0.99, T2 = 0.98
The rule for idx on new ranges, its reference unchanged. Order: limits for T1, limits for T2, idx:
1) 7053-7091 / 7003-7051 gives 0.98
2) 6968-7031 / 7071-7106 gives 1.00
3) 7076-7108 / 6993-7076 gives 0.98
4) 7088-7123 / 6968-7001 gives 1.02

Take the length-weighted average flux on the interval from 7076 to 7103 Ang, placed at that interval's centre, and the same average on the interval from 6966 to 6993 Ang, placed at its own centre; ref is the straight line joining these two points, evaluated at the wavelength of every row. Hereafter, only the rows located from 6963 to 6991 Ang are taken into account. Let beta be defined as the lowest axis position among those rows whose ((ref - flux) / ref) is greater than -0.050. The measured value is 6969.5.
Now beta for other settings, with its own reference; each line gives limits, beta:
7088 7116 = 7089.5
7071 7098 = 7072.0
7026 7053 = 7027.0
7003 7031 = 7004.5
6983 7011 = 6987.0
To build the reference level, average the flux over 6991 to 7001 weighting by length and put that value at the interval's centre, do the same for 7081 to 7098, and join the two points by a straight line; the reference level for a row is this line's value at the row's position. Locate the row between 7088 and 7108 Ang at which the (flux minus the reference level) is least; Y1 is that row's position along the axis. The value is 7092.0 Ang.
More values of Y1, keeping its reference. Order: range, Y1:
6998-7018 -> 6999.5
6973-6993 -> 6982.0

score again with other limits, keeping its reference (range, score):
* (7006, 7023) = 7009.5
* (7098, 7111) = 7102.0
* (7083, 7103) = 7102.0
